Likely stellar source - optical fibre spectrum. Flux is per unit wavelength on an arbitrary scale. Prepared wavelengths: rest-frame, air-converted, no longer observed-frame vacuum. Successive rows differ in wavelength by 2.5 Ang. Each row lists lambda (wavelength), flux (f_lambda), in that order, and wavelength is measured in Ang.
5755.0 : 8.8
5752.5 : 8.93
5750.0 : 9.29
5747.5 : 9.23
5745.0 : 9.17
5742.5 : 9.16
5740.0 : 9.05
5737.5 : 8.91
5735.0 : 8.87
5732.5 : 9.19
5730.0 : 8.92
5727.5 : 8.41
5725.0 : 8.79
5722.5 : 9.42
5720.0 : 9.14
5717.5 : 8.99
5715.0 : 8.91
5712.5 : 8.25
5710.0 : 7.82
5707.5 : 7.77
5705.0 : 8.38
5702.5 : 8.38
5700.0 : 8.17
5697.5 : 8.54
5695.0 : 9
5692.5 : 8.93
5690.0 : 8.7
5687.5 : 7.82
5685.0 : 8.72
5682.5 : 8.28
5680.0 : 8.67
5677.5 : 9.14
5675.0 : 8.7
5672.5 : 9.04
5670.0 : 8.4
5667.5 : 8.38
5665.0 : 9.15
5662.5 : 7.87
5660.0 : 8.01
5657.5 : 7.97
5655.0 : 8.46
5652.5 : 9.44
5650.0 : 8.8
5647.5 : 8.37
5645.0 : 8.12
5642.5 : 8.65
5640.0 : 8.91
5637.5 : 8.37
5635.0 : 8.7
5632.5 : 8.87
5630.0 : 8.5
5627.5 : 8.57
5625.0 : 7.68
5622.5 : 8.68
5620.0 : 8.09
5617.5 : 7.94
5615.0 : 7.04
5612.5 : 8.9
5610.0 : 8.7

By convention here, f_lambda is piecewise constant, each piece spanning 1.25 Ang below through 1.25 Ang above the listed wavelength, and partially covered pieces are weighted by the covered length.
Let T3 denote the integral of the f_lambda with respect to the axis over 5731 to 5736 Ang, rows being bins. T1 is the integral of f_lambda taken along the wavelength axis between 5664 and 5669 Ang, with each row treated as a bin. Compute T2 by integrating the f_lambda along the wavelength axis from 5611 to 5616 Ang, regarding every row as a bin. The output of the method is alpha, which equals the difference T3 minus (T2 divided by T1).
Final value 44.2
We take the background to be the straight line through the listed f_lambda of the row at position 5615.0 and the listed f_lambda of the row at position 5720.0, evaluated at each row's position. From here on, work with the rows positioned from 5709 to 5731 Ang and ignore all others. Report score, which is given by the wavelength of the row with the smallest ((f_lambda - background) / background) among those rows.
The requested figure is 5710.0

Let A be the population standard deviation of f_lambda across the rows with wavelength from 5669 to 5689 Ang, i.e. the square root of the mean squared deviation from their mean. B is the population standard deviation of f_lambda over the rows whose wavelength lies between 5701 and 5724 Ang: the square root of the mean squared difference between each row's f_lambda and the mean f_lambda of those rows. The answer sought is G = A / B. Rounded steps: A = 0.4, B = 0.55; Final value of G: 0.7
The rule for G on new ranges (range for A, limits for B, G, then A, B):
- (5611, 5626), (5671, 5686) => 2.2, 0.6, 0.28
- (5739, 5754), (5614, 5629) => 0.2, 0.1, 0.55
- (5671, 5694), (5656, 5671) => 0.9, 0.4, 0.43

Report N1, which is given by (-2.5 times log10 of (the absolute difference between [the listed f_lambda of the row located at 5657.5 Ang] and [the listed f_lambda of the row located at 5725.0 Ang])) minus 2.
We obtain -1.78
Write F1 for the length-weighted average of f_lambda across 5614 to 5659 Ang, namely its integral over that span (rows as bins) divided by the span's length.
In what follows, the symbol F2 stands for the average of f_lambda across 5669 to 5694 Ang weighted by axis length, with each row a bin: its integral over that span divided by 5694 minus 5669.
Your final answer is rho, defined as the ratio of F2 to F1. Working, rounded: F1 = 8.40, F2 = 8.65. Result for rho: 1.03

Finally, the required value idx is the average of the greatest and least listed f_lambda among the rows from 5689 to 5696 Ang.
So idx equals 8.85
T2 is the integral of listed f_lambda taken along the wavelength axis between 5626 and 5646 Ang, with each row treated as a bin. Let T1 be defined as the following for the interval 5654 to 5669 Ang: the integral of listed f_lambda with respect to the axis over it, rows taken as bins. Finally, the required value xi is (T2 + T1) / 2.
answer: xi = 148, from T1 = 125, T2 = 172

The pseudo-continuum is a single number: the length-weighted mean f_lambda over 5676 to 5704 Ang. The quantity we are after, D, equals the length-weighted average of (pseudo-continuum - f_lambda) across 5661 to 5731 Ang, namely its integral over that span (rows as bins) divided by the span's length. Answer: -0.02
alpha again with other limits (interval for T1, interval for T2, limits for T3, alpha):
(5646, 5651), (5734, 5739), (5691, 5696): 43.7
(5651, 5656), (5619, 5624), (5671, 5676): 43.3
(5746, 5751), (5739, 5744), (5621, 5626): 40.0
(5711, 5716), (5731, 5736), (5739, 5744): 44.5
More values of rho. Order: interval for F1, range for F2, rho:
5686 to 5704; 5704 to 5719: 0.98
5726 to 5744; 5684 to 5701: 0.96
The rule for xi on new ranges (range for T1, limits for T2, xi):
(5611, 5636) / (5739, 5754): 172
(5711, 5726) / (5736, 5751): 135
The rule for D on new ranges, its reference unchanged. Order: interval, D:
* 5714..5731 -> -0.36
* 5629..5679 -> -0.02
